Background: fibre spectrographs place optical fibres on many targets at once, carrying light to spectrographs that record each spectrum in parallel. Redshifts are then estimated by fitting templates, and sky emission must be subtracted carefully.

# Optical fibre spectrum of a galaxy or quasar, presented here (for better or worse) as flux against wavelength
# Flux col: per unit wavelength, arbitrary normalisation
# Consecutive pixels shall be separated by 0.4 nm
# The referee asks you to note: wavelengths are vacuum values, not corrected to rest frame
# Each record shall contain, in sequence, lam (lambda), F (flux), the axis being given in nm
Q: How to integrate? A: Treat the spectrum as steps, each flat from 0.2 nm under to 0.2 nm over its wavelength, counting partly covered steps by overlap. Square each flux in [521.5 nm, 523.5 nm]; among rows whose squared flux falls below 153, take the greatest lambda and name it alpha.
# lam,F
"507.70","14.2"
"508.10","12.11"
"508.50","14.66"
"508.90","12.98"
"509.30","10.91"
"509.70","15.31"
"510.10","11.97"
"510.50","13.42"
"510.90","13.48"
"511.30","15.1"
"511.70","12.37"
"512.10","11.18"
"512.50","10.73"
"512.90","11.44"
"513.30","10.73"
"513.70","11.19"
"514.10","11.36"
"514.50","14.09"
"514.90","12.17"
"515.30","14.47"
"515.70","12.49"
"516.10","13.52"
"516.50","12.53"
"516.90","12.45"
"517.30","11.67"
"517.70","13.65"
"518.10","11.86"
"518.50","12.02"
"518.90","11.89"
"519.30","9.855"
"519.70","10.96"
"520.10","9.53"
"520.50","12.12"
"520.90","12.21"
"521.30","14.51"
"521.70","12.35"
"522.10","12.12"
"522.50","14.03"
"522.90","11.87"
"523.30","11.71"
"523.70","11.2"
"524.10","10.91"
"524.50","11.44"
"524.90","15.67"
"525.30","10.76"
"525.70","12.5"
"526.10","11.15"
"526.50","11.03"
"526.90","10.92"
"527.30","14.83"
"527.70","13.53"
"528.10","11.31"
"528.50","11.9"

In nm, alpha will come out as 523.30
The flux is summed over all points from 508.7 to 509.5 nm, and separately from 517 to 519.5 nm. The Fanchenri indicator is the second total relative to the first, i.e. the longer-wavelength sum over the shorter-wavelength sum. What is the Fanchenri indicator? 3.0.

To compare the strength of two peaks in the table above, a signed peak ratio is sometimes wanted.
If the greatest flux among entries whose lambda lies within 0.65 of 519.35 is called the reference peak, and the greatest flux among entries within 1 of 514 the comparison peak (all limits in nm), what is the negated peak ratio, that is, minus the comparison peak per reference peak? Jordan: -1.19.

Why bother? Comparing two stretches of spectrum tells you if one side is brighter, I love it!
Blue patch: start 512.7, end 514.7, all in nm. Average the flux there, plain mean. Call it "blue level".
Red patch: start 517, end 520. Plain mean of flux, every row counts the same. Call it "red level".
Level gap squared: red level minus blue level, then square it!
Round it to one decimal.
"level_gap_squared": 0.0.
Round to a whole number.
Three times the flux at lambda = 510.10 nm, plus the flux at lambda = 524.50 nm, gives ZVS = 47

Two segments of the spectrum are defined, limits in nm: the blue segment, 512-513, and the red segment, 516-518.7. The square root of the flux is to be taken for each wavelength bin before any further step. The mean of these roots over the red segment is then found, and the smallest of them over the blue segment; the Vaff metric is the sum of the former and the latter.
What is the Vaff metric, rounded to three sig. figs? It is 6.81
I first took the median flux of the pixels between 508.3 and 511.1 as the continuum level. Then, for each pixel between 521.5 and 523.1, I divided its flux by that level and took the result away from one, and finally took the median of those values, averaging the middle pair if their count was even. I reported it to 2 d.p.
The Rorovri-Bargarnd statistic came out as 0.09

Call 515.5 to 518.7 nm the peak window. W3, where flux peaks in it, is 517.70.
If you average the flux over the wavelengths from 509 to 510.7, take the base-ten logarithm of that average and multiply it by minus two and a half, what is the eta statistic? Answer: -2.78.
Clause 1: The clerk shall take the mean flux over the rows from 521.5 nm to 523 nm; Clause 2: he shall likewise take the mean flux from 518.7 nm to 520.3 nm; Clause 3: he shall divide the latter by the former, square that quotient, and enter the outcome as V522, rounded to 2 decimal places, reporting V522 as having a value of 0.70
